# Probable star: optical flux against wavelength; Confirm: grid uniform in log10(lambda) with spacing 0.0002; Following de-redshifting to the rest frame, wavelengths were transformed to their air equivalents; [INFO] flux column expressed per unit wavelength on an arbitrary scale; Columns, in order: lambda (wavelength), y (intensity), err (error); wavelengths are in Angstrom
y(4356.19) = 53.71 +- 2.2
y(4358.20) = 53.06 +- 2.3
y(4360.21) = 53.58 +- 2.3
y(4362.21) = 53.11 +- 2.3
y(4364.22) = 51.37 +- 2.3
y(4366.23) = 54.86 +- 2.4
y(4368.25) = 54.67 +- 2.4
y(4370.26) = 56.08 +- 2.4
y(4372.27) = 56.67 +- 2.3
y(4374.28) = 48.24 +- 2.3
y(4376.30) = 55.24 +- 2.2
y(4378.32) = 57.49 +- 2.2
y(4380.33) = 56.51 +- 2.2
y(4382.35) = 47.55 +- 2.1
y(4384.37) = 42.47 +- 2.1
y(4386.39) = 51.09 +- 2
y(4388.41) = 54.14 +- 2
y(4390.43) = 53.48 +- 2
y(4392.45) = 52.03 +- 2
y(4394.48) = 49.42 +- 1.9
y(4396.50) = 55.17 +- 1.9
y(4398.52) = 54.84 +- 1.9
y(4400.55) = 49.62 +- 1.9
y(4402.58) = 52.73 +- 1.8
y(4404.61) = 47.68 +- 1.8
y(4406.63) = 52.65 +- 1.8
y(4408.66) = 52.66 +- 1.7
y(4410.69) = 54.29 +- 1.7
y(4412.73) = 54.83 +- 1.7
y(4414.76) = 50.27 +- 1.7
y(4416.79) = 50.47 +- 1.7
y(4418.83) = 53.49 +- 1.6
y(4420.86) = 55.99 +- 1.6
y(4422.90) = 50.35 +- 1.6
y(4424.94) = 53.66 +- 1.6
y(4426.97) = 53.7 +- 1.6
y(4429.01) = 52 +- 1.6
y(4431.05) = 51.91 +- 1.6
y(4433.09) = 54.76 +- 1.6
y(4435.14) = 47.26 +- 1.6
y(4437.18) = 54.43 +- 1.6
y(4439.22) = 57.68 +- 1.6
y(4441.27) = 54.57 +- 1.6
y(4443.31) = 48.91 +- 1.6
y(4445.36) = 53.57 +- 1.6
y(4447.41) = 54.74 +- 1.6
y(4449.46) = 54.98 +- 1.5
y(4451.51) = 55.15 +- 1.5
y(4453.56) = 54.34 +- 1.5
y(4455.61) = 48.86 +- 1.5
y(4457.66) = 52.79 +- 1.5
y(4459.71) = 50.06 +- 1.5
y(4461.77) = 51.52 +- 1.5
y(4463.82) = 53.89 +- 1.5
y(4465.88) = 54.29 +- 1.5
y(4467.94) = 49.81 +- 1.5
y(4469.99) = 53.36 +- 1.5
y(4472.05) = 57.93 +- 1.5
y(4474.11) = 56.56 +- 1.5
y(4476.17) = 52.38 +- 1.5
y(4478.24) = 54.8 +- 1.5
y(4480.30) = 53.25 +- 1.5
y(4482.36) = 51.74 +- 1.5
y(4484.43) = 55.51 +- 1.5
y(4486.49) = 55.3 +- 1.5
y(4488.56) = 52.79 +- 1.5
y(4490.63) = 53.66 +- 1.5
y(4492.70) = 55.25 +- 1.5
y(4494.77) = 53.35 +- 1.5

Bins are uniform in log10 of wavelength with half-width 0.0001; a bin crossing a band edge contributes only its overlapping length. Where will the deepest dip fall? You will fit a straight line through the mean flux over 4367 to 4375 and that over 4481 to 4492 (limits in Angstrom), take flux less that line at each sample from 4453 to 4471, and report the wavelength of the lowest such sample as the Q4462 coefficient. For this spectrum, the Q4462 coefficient 4455.61 Angstrom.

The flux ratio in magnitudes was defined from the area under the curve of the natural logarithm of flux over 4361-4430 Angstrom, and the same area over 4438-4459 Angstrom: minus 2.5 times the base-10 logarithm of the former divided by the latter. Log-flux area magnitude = -1.3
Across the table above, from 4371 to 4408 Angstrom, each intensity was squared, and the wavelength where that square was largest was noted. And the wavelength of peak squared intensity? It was 4378.32 Angstrom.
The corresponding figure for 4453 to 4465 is 4453.56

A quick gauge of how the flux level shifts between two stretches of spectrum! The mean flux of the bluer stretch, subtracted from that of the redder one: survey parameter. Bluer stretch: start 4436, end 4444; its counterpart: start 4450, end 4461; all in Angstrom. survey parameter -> -1.7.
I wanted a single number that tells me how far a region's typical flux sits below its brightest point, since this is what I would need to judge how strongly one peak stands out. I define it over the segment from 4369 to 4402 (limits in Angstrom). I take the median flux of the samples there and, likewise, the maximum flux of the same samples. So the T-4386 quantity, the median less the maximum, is -3.7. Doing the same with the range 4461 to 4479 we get -4.0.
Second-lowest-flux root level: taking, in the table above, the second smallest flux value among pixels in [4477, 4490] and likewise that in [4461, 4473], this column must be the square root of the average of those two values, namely 7.22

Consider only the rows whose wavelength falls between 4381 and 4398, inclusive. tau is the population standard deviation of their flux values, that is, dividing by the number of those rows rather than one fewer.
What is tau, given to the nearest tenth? 3.9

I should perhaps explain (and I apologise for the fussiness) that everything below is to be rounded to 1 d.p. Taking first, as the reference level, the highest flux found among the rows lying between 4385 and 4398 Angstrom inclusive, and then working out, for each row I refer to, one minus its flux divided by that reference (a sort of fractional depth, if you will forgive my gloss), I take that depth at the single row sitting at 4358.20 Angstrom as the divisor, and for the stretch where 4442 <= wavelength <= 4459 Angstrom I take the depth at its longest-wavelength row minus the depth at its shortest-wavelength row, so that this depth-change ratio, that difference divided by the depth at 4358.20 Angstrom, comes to -1.8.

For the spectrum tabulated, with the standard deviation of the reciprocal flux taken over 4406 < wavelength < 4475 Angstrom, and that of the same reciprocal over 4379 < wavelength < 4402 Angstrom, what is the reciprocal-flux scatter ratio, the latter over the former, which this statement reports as 1.8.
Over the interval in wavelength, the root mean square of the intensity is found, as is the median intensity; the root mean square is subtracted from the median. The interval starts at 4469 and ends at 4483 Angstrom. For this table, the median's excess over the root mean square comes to -1.0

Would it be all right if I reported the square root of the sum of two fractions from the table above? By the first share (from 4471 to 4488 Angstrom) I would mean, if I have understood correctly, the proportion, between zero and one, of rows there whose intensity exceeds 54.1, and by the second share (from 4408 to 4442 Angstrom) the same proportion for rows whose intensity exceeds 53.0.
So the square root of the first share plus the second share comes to 1.101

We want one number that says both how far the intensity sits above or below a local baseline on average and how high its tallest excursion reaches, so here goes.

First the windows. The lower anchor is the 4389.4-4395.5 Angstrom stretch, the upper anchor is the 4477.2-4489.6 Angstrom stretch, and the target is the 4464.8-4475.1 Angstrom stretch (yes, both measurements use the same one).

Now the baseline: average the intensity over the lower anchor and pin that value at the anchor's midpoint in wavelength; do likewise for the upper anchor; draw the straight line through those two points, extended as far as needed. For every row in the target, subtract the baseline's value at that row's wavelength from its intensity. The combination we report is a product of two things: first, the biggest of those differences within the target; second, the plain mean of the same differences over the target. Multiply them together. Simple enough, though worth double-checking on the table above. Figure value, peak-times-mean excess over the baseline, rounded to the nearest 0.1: 3.6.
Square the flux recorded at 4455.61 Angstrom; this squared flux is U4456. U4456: 2387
